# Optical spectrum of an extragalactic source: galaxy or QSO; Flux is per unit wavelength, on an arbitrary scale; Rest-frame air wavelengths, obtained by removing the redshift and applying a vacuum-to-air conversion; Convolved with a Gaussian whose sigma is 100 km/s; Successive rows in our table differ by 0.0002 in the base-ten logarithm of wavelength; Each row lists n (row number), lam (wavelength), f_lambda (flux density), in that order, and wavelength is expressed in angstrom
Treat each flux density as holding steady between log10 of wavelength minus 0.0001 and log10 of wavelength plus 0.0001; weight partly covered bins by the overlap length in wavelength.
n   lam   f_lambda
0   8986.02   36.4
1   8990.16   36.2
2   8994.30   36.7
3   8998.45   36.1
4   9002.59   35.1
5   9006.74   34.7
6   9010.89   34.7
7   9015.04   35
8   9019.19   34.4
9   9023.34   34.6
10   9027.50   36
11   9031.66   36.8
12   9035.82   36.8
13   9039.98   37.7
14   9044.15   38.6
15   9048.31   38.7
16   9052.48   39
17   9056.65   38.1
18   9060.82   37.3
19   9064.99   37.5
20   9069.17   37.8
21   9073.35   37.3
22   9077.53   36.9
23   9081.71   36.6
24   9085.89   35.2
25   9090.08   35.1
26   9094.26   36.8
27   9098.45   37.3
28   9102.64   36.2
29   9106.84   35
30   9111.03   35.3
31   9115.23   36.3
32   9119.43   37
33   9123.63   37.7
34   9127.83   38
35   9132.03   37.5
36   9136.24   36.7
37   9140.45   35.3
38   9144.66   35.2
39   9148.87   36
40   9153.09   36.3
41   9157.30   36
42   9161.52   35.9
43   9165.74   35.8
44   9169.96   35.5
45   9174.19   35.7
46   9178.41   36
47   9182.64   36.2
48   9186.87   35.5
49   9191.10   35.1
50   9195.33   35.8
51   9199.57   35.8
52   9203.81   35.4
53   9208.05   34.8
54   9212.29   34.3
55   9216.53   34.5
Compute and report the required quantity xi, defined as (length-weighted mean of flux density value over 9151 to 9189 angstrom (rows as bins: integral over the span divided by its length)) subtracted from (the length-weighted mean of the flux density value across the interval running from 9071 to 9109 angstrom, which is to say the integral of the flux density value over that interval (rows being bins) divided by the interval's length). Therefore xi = 0.4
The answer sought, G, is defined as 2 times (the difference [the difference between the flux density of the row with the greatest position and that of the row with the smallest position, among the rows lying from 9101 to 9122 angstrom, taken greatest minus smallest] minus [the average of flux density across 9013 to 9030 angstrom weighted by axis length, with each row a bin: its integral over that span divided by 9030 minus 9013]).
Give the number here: -68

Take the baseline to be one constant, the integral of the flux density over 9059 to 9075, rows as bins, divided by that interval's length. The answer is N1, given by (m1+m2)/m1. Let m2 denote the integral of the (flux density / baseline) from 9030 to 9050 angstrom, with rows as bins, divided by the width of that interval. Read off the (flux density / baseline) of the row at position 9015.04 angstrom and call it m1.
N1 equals 2.08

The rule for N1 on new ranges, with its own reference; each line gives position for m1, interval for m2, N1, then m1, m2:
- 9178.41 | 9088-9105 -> 2.01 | 0.96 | 0.969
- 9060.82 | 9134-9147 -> 1.96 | 1.00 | 0.954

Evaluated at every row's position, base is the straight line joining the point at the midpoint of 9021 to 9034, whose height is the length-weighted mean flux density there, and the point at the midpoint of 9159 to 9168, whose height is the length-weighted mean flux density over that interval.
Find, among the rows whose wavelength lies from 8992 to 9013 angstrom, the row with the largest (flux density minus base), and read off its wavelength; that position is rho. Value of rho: 8994.30 angstrom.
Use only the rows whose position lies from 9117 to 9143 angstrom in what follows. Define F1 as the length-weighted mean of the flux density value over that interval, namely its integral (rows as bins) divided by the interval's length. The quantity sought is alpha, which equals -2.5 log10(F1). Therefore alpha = -3.920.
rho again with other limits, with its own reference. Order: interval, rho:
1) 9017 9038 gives 9031.66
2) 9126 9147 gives 9127.83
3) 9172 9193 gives 9182.64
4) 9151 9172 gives 9153.09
